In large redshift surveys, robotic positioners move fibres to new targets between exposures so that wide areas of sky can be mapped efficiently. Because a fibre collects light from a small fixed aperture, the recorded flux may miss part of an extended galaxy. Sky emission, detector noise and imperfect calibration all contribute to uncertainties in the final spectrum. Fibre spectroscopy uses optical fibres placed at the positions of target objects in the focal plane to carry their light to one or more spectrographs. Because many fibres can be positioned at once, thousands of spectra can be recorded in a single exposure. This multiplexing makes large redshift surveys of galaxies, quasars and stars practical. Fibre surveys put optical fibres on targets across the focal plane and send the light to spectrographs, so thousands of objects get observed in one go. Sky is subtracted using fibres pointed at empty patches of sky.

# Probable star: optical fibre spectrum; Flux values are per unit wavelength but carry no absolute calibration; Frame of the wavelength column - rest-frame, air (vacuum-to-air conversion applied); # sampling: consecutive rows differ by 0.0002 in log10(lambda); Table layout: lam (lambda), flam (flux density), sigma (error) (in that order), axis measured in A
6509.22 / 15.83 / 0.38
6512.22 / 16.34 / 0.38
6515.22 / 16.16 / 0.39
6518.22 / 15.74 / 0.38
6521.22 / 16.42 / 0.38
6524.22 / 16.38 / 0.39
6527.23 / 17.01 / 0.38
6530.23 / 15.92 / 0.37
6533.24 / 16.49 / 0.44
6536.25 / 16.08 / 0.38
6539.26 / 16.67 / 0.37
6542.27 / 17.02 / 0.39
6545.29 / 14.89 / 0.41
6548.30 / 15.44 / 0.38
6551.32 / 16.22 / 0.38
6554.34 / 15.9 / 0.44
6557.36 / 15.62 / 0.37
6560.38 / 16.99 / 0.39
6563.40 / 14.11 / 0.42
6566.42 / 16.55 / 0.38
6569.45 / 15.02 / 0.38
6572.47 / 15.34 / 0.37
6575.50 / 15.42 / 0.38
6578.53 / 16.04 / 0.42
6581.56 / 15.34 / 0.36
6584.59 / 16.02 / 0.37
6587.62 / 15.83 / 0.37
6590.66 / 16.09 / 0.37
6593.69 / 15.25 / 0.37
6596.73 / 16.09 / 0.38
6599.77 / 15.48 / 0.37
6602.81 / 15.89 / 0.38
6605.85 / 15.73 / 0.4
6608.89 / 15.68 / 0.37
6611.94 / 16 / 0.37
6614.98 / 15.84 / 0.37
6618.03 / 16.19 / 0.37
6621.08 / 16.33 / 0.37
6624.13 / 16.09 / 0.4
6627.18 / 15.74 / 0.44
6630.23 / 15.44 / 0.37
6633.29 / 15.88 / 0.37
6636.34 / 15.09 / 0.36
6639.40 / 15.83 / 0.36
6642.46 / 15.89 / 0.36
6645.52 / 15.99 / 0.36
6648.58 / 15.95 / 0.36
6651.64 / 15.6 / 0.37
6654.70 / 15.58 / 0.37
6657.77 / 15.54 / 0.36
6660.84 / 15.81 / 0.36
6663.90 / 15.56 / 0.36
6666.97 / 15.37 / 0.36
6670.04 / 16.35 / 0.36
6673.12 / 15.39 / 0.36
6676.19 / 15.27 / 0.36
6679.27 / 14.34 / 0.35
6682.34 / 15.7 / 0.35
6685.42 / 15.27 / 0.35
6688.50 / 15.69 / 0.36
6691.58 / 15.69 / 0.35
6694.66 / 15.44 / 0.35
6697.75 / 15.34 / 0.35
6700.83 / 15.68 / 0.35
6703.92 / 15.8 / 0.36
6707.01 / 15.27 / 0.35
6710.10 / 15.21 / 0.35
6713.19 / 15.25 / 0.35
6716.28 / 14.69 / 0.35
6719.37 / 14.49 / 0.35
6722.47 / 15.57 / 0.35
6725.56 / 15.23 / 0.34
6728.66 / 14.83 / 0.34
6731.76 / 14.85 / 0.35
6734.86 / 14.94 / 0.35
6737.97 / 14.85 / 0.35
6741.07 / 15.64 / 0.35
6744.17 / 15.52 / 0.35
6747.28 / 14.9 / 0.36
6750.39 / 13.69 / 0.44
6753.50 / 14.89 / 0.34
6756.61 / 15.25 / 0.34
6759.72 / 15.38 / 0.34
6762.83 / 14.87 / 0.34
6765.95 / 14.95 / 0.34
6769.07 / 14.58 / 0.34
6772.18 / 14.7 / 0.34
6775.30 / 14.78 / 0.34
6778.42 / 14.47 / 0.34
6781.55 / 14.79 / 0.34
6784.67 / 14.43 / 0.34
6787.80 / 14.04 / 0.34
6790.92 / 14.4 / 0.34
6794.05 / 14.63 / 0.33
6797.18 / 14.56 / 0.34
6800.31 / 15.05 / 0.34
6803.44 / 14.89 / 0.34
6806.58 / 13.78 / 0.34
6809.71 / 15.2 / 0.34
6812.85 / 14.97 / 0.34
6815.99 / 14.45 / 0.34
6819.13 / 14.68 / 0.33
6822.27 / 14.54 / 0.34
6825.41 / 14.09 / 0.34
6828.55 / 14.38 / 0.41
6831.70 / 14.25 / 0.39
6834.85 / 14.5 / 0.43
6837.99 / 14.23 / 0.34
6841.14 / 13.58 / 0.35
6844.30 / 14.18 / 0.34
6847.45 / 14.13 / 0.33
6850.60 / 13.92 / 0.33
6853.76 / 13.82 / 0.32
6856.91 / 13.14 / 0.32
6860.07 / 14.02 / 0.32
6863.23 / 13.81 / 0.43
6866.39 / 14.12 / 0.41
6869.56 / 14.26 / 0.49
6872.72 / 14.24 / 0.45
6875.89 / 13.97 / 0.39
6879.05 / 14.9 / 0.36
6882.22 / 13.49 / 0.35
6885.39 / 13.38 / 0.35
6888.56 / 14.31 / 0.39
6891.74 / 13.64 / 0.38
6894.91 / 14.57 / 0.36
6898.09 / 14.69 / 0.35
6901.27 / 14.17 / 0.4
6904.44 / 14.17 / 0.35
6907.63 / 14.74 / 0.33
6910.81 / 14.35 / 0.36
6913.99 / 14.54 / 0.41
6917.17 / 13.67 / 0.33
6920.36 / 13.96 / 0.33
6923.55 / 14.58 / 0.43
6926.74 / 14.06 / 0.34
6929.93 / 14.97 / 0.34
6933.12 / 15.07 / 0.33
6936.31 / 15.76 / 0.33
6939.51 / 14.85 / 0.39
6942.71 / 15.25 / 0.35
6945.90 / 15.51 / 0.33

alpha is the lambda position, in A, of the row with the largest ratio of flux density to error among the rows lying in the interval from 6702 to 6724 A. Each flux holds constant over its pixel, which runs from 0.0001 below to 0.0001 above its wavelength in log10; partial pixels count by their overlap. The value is 6722.47 A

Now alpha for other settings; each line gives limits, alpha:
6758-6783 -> 6759.72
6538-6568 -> 6539.26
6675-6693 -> 6682.34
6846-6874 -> 6860.07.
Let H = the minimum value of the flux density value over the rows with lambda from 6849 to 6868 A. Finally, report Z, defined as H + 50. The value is 63.1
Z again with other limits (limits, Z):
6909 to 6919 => 63.7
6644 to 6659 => 65.5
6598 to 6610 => 65.5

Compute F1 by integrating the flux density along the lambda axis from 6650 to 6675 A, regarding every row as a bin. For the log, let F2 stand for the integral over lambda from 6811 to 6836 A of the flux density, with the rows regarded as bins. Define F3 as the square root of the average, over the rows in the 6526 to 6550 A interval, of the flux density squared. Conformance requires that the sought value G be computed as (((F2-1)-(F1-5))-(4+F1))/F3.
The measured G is -25.9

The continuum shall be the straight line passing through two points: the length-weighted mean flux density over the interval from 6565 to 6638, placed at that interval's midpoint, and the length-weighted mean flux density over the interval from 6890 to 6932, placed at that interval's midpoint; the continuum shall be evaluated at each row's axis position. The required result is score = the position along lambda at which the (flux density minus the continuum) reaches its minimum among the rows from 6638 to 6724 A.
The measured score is 6679.27 A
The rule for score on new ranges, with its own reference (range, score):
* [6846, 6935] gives 6856.91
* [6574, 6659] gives 6593.69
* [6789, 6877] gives 6856.91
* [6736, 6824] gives 6750.39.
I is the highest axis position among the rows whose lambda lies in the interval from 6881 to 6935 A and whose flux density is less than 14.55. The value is 6926.74 A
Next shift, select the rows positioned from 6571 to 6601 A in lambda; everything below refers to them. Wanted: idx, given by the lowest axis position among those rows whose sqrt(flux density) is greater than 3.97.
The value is 6578.53 A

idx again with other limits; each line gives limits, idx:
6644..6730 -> 6645.52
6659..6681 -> 6660.84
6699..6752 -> 6703.92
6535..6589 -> 6536.25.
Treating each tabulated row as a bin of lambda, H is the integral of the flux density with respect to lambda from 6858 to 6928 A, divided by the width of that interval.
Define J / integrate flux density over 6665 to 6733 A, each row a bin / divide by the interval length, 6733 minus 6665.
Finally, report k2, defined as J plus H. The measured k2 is 29.5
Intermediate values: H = 14.2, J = 15.3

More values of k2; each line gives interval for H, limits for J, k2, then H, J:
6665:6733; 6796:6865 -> 29.6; 15.3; 14.3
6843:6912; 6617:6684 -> 29.8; 14.1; 15.7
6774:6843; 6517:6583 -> 30.4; 14.5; 15.9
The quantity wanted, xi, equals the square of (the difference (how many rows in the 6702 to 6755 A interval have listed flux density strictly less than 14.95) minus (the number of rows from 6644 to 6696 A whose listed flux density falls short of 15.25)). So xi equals 64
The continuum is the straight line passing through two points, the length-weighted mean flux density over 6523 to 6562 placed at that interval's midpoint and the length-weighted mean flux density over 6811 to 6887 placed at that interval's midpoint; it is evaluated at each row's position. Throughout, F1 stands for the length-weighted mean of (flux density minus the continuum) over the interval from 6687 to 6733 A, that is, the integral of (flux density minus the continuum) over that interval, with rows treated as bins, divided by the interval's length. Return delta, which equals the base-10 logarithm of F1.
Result -0.69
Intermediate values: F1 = 0.20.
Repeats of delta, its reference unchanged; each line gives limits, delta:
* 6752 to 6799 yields -1.04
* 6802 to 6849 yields -1.00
